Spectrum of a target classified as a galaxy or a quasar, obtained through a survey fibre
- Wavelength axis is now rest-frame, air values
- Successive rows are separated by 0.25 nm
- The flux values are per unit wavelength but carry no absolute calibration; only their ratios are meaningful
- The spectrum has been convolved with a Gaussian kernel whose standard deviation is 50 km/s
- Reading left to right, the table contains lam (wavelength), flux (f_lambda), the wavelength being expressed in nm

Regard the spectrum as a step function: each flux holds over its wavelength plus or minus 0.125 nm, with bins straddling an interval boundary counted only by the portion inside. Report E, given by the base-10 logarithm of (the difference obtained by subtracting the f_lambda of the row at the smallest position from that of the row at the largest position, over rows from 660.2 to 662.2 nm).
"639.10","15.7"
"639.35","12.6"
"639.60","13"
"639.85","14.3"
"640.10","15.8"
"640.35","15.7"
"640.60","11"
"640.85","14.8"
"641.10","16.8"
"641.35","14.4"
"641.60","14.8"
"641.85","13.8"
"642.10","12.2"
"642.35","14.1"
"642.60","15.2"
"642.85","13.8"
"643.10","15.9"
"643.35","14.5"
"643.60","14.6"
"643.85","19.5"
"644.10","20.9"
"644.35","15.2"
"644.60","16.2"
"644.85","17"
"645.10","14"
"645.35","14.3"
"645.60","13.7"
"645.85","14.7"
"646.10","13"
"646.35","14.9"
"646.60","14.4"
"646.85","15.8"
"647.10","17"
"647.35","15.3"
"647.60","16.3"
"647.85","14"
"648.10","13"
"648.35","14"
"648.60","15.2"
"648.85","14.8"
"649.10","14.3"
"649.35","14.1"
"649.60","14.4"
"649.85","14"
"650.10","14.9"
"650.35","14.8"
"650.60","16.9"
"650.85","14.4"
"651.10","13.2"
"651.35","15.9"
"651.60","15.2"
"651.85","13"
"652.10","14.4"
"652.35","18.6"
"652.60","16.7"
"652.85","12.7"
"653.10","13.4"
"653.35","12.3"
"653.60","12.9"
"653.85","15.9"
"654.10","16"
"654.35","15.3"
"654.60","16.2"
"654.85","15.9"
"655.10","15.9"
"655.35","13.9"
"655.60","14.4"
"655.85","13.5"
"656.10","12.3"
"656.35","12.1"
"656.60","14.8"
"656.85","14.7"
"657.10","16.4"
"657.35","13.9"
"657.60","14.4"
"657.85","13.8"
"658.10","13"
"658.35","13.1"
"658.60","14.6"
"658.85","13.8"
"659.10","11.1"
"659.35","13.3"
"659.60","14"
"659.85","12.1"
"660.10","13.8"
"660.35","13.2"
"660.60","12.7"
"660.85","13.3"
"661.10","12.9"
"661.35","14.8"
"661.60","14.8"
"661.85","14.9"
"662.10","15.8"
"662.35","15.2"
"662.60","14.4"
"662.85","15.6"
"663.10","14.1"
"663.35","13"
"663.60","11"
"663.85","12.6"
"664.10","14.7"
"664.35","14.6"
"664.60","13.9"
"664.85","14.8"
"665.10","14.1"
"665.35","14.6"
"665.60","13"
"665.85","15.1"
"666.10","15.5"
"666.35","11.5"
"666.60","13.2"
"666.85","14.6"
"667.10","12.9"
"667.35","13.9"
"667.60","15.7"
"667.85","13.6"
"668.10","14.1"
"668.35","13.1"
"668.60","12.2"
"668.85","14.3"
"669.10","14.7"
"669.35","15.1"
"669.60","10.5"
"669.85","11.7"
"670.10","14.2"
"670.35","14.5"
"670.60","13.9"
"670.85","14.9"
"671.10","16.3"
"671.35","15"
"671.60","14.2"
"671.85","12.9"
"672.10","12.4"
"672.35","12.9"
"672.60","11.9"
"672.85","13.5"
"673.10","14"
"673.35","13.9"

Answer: 0.41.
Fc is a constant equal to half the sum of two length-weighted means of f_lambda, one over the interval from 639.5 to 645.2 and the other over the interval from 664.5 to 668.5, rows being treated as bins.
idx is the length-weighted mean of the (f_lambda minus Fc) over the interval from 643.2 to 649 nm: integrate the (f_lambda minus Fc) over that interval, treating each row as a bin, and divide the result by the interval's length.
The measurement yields 0.77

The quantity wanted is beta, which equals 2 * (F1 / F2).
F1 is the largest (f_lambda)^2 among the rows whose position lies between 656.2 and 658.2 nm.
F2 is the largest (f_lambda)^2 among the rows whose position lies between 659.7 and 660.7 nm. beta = 2.8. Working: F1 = 269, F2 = 190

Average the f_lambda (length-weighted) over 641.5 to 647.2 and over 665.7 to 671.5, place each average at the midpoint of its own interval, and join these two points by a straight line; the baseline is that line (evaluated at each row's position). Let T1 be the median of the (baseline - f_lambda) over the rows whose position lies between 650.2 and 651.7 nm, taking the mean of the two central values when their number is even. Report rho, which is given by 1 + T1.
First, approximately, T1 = -0.15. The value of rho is 0.85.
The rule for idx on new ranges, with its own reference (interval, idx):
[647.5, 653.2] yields 0.16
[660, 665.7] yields -0.55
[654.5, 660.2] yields -0.60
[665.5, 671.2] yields -0.70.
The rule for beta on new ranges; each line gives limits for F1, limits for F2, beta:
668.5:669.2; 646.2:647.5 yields 1.5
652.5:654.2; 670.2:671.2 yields 2.1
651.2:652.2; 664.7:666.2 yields 2.1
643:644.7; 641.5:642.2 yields 4.0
